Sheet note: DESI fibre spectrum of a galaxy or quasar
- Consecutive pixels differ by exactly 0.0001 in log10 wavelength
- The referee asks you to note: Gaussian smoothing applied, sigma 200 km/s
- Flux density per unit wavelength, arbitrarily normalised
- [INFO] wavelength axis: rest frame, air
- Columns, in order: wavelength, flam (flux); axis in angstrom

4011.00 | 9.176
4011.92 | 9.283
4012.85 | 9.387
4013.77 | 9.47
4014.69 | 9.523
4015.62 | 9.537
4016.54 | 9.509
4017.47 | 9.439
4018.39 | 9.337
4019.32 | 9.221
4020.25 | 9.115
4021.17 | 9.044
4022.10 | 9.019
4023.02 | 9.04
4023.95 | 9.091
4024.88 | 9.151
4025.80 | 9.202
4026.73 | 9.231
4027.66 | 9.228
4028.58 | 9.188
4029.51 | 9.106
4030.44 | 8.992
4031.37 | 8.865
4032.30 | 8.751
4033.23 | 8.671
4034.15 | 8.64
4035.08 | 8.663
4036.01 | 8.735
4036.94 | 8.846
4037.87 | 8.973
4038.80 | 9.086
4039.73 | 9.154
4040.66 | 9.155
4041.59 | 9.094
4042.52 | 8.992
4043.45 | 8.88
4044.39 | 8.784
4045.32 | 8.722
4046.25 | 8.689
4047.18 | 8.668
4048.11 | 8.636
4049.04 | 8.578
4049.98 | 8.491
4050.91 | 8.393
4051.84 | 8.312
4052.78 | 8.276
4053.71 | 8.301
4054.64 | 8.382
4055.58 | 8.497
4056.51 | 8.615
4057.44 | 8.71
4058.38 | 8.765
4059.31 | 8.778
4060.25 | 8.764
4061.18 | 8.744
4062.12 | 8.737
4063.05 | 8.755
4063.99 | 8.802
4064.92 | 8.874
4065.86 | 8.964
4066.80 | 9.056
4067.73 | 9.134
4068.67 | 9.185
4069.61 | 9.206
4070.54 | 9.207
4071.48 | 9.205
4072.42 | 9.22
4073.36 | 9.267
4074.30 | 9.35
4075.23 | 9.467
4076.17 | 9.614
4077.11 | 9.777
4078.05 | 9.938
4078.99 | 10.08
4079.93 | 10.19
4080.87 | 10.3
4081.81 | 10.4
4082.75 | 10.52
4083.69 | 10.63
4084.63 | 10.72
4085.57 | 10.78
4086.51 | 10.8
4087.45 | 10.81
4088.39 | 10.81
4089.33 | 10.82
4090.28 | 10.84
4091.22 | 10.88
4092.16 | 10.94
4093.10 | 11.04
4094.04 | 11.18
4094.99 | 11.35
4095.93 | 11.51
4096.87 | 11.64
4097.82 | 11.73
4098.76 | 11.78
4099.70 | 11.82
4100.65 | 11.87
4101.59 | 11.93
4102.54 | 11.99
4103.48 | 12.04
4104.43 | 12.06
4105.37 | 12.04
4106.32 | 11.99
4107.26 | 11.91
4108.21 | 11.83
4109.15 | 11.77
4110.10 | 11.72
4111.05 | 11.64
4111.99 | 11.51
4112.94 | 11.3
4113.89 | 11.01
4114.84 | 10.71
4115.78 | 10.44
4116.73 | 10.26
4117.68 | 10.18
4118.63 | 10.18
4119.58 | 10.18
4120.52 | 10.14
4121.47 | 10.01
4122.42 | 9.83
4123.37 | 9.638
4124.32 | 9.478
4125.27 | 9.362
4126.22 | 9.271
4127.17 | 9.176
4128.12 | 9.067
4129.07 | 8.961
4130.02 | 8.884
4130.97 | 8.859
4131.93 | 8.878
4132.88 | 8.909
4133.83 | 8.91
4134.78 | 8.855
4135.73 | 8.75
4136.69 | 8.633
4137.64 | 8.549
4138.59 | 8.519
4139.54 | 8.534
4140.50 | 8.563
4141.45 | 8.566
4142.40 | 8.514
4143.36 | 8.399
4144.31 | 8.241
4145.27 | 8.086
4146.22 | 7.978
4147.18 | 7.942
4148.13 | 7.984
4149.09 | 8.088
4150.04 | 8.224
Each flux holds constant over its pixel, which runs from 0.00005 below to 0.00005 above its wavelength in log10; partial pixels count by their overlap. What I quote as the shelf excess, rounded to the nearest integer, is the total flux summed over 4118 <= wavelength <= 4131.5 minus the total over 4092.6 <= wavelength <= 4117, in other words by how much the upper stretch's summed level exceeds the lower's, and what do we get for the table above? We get -167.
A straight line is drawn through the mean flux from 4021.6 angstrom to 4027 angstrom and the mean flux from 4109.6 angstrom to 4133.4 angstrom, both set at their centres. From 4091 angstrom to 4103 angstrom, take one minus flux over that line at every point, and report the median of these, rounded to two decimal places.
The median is -0.19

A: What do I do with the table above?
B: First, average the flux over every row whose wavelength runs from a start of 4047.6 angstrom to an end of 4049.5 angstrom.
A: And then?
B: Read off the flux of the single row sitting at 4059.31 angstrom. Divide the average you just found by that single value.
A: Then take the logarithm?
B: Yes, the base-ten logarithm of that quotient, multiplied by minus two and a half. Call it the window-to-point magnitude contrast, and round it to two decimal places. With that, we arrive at 0.02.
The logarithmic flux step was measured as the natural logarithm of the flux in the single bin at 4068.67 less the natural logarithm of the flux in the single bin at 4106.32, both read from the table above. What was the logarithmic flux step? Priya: -0.27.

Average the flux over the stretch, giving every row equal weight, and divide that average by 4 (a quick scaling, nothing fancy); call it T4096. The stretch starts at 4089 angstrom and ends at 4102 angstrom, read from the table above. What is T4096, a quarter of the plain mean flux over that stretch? 2.85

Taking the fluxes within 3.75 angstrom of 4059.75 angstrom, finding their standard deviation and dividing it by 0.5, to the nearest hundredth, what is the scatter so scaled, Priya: 0.10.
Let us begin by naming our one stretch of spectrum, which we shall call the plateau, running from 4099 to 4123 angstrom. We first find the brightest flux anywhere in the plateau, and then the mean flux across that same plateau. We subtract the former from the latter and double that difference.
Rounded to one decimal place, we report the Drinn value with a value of -1.7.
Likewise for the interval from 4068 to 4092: -1.6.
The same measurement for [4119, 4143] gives -2.2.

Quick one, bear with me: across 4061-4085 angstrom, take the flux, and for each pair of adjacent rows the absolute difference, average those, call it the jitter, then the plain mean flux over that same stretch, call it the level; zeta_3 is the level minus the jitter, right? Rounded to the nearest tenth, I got 9.4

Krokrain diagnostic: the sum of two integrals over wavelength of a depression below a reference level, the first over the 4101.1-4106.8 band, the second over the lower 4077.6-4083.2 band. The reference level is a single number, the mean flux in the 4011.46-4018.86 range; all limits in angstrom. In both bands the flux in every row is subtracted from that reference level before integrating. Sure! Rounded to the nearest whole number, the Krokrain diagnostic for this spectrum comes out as -19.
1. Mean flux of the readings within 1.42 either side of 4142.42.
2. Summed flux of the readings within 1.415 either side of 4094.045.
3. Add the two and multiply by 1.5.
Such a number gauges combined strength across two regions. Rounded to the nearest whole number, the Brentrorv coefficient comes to 63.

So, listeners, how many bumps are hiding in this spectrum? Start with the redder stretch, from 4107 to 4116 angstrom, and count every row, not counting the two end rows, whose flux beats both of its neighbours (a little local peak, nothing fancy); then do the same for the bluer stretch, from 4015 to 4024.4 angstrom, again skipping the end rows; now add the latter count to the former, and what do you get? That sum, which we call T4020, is 0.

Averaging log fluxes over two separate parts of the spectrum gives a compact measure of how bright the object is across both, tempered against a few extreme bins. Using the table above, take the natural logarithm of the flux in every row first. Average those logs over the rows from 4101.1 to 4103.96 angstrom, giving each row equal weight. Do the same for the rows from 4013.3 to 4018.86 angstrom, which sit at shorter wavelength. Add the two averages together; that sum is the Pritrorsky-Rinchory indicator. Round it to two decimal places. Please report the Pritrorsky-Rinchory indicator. 4.73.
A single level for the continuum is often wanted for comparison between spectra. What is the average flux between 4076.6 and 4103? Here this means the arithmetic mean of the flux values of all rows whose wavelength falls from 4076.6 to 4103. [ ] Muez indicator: 11.0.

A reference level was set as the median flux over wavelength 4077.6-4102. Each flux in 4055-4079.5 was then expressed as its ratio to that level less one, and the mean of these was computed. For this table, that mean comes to -0.16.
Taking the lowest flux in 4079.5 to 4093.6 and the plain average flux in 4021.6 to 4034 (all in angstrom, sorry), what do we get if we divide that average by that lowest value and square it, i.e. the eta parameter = 0.79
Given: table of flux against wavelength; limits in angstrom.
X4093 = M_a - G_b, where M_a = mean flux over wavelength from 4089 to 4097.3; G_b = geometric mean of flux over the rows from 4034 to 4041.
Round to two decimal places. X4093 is 2.23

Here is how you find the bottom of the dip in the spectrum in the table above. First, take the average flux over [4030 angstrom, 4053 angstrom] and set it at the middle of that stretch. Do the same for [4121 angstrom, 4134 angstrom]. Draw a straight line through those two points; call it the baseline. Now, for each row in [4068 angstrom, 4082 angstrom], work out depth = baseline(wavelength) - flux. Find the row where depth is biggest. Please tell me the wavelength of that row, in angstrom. 4068.67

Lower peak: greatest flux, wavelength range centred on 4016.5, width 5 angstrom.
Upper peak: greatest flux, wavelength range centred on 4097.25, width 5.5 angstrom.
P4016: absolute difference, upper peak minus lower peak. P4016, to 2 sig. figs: 2.3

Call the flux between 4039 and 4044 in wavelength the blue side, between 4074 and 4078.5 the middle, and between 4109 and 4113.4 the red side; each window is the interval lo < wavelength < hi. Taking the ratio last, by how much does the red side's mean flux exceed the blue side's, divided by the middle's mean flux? 0.3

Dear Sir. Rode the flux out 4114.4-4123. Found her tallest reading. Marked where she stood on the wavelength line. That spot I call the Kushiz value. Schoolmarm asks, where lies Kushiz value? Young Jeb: 4114.84 angstrom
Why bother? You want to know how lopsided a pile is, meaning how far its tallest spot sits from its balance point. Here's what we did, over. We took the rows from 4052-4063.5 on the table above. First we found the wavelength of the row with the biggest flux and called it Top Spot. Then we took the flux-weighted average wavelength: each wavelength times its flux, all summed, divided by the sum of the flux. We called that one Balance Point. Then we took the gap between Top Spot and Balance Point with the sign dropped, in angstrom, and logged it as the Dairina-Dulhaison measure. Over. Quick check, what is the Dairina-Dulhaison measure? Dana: 1.3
